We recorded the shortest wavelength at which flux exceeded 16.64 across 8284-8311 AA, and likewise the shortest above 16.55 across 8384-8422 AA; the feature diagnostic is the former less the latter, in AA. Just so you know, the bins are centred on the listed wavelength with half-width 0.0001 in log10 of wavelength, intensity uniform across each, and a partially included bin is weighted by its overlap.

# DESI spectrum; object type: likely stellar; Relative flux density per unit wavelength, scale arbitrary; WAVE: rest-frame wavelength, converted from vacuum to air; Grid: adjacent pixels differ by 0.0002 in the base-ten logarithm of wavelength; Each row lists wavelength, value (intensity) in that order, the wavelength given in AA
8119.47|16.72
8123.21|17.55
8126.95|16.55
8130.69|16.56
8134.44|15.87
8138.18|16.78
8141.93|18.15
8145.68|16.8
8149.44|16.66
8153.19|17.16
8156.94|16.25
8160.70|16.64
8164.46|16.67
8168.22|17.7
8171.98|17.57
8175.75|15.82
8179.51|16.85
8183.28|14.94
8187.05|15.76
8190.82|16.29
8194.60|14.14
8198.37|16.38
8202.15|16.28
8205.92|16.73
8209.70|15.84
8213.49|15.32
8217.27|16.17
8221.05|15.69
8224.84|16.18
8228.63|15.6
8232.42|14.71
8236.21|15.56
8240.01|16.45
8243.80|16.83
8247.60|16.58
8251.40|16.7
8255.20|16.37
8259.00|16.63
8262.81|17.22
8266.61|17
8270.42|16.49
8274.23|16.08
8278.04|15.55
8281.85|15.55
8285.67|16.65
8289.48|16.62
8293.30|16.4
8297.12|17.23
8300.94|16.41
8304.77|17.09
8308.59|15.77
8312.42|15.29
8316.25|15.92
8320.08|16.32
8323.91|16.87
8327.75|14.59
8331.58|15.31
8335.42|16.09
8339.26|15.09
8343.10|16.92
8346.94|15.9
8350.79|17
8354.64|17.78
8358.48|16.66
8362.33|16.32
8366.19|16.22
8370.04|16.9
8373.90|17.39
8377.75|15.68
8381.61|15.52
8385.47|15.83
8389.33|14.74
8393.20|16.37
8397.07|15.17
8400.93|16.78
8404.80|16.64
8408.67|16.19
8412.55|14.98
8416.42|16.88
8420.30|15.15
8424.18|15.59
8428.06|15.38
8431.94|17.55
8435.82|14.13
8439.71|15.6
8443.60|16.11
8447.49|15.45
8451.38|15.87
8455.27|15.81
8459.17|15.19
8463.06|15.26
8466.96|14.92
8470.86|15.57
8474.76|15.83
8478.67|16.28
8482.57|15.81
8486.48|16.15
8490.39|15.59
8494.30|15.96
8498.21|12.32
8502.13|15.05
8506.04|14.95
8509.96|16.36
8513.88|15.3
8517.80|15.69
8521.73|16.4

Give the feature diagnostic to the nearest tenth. -115.3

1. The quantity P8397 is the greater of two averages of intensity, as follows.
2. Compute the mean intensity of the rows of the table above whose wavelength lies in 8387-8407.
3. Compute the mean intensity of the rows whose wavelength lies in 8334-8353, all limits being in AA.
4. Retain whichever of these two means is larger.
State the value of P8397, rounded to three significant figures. 16.2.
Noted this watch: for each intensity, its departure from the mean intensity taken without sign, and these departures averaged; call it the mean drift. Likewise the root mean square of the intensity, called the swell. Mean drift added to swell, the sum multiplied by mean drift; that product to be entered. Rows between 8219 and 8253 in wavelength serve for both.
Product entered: 9.5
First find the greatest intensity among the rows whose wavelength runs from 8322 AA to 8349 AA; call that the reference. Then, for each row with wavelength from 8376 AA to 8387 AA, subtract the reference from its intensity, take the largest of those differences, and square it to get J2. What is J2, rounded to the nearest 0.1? 1.2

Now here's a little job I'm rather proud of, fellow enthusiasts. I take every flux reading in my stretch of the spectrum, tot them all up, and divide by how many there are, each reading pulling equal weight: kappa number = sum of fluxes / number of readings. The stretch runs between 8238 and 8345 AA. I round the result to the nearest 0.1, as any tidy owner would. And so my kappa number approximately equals 16.3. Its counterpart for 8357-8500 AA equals 15.8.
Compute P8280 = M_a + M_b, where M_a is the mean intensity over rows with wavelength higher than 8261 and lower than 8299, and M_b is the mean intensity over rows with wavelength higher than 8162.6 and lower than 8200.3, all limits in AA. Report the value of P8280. 32.7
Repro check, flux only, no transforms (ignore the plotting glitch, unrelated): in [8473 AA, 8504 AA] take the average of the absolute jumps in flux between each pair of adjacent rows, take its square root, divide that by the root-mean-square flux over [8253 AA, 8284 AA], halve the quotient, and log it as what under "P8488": 0.034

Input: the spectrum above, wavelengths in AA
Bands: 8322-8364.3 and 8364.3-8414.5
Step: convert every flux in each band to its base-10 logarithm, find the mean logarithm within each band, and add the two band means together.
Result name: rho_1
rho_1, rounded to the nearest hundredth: 2.41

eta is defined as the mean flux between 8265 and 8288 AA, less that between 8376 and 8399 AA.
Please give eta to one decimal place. 0.7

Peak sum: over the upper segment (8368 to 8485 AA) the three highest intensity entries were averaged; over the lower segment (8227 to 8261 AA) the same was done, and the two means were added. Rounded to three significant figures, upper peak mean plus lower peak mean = 34.0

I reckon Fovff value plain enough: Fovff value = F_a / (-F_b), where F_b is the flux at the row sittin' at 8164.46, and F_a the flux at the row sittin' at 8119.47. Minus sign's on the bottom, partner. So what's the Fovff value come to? -1.00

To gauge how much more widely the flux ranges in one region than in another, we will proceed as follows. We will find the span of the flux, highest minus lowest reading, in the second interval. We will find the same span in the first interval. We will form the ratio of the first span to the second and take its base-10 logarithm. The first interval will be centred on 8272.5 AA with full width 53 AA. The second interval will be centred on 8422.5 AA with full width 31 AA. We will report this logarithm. -0.31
